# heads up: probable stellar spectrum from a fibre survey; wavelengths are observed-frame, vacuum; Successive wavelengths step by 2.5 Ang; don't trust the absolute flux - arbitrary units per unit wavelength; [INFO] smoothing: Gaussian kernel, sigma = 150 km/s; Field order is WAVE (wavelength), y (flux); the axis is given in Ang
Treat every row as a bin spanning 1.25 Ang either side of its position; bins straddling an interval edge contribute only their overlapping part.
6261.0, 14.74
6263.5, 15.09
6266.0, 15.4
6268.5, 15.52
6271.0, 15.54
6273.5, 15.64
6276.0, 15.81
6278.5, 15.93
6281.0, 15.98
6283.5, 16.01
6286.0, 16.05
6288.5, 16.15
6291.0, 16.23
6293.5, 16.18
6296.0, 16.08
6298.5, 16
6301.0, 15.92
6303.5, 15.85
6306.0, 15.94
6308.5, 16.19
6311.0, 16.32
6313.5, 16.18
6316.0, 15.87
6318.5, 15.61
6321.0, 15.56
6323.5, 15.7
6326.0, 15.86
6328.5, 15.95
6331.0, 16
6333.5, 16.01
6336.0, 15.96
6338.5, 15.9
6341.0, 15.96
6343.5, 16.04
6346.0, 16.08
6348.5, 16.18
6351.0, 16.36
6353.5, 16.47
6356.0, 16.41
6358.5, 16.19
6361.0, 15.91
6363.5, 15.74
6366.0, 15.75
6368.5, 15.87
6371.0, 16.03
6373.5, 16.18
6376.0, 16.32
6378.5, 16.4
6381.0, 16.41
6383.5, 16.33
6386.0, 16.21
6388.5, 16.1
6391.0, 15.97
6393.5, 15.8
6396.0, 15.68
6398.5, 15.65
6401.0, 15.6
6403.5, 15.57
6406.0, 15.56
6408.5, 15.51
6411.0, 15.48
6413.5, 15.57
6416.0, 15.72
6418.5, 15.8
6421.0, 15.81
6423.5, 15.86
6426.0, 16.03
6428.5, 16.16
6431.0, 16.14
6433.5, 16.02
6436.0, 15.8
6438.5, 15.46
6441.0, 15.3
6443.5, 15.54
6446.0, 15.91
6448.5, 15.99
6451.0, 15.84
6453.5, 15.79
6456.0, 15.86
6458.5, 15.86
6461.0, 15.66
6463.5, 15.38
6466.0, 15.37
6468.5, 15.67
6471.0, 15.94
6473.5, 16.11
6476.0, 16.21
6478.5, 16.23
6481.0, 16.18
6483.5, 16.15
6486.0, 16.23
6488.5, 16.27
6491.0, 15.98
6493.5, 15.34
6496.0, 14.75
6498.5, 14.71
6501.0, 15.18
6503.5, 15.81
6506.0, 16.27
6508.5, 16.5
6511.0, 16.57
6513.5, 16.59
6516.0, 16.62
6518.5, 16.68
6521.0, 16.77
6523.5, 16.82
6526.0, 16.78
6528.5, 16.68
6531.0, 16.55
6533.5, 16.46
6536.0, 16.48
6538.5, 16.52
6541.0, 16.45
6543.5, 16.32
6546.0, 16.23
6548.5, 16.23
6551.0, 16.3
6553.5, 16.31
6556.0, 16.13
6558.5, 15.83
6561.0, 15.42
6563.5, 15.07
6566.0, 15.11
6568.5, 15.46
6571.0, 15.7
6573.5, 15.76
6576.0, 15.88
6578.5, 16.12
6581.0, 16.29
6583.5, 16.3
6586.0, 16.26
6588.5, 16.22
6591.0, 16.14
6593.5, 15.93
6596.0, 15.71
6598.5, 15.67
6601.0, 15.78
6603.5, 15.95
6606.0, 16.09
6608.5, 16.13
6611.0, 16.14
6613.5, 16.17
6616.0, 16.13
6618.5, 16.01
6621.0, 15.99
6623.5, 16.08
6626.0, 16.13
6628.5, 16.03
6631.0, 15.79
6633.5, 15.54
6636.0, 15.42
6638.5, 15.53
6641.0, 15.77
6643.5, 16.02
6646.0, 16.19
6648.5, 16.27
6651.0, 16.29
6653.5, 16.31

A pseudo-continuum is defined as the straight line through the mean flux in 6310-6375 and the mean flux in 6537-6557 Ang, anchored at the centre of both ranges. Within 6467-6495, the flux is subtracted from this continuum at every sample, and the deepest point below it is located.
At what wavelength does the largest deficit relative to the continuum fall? 6493.5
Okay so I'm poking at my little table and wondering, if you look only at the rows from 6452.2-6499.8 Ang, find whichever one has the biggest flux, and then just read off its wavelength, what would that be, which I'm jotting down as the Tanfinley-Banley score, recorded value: 6488.5 Ang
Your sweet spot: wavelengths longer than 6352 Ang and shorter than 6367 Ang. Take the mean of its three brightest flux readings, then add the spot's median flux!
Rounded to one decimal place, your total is 32.4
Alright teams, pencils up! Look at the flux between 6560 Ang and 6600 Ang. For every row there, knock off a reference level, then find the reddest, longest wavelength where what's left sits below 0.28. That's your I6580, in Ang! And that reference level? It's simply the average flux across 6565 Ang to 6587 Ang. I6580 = 6598.5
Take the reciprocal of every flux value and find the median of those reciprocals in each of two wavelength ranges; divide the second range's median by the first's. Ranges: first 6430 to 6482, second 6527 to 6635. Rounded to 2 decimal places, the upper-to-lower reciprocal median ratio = 0.98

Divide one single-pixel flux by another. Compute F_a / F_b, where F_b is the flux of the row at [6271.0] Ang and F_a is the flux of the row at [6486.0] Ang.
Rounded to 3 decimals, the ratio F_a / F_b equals 1.044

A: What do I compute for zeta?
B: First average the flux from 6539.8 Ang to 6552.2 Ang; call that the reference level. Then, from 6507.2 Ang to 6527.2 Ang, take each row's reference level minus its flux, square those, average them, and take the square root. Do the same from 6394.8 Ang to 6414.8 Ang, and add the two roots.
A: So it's 1.1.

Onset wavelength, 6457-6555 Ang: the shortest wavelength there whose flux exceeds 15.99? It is 6473.5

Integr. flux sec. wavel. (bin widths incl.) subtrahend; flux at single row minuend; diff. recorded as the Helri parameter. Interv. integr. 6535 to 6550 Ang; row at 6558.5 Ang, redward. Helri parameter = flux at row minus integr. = -230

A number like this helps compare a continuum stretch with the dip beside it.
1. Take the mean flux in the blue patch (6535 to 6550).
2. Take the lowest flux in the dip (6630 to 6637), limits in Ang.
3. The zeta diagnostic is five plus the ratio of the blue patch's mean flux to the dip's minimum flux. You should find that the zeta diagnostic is 6.06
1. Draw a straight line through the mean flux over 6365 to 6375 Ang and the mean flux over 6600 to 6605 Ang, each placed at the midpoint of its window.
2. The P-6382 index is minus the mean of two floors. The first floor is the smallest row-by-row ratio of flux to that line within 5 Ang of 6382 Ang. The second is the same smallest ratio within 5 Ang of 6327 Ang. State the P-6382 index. -1.00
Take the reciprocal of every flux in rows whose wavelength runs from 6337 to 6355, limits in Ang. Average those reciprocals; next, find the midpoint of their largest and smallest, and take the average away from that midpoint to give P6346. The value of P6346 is -0.0002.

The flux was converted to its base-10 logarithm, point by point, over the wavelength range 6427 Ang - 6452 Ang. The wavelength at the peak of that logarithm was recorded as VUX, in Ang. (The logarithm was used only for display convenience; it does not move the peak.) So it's 6428.5 Ang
